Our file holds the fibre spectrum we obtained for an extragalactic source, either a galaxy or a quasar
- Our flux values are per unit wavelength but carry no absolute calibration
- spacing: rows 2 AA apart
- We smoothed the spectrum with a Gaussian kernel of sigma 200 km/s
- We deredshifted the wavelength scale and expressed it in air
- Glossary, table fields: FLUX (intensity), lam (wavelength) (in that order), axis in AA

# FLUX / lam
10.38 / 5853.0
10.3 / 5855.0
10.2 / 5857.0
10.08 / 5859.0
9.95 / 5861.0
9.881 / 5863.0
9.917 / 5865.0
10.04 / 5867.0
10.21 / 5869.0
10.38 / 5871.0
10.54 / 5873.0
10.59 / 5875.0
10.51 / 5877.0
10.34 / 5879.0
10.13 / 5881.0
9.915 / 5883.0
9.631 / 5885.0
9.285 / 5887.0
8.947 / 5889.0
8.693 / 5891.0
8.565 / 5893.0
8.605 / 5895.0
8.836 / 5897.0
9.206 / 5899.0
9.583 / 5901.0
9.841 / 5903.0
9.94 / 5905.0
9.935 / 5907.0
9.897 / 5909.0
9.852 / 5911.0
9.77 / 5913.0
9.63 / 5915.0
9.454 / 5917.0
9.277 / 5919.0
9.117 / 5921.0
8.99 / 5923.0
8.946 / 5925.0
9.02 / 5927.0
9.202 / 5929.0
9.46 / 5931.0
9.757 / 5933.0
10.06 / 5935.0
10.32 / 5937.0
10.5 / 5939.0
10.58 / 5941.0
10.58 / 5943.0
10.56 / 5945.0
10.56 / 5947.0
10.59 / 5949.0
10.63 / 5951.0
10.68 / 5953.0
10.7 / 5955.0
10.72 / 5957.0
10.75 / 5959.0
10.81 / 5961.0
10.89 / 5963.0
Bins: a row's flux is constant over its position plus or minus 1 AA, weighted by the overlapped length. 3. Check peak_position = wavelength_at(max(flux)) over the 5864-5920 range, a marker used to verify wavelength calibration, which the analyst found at 5875.0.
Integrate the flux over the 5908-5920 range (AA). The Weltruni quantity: 116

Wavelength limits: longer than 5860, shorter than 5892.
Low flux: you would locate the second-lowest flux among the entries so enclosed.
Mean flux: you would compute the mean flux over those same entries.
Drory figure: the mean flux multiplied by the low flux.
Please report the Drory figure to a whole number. 89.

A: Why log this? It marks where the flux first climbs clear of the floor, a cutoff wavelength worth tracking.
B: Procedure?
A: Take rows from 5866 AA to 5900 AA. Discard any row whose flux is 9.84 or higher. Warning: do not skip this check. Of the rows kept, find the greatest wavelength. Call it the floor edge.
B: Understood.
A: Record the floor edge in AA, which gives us 5899.0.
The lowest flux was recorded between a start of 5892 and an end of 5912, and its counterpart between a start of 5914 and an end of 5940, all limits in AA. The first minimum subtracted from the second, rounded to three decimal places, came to 0.381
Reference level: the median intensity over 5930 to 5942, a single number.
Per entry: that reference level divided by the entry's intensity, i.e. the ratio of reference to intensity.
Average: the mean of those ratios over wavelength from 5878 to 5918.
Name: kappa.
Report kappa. 1.08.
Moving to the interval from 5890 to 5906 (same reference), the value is 1.12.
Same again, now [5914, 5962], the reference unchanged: 1.02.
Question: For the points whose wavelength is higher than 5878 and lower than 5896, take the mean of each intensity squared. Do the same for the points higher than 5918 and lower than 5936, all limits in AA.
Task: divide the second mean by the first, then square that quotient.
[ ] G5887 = 1.0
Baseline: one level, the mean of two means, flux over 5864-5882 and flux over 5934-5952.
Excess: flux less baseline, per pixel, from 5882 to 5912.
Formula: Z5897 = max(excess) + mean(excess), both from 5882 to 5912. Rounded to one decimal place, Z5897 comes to -1.5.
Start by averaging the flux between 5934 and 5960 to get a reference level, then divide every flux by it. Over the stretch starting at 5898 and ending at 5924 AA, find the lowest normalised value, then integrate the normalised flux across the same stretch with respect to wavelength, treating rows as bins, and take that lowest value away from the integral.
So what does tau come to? 23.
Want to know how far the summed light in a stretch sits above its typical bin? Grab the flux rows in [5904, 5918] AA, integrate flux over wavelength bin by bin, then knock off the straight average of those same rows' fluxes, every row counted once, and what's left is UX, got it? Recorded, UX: 127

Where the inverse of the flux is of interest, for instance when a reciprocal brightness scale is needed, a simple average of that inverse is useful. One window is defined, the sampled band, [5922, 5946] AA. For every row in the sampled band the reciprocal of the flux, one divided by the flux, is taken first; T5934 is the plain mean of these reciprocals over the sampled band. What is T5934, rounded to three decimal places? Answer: 0.102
